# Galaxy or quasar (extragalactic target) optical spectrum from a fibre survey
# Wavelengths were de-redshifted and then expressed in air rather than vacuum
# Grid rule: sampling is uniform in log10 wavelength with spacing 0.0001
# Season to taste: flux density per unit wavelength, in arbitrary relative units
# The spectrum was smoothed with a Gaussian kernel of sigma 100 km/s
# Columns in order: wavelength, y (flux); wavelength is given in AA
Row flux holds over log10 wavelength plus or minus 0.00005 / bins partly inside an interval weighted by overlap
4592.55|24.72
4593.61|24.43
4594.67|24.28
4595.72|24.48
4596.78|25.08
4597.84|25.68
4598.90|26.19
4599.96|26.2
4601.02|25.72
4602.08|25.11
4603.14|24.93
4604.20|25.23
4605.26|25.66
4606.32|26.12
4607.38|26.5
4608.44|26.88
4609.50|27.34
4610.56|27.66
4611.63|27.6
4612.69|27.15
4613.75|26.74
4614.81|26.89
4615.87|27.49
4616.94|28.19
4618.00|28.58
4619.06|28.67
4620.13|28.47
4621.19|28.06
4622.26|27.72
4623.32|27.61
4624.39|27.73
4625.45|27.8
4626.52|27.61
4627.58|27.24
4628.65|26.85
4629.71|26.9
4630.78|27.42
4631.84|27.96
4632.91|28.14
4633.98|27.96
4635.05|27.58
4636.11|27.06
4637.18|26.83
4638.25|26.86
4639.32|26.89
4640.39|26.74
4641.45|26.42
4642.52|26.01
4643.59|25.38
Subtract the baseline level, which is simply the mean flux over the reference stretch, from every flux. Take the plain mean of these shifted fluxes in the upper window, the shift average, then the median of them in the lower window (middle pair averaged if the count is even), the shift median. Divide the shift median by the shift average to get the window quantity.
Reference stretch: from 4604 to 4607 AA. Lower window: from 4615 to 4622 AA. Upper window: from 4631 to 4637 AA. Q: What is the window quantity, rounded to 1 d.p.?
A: 1.3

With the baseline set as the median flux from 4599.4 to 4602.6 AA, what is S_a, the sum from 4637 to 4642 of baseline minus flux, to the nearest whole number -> -5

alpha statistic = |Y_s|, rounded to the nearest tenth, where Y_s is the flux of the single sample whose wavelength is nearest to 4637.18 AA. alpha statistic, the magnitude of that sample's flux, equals 26.8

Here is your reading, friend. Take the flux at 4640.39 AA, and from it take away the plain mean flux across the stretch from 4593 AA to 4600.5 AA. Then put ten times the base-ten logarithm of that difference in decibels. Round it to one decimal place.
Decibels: 1.9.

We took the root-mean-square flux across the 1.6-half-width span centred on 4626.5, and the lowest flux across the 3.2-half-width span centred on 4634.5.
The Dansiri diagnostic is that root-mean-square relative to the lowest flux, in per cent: 103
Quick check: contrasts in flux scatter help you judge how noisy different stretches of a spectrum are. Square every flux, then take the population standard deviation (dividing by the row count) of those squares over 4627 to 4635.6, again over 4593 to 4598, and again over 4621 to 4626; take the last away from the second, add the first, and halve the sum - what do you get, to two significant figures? 21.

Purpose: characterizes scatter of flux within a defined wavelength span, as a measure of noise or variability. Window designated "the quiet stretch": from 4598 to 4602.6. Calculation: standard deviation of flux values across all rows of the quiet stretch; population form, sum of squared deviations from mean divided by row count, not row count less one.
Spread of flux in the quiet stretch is 0.45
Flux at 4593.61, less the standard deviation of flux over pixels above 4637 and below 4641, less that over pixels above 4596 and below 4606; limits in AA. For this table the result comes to 23.9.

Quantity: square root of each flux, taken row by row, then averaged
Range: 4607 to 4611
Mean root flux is 5.21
